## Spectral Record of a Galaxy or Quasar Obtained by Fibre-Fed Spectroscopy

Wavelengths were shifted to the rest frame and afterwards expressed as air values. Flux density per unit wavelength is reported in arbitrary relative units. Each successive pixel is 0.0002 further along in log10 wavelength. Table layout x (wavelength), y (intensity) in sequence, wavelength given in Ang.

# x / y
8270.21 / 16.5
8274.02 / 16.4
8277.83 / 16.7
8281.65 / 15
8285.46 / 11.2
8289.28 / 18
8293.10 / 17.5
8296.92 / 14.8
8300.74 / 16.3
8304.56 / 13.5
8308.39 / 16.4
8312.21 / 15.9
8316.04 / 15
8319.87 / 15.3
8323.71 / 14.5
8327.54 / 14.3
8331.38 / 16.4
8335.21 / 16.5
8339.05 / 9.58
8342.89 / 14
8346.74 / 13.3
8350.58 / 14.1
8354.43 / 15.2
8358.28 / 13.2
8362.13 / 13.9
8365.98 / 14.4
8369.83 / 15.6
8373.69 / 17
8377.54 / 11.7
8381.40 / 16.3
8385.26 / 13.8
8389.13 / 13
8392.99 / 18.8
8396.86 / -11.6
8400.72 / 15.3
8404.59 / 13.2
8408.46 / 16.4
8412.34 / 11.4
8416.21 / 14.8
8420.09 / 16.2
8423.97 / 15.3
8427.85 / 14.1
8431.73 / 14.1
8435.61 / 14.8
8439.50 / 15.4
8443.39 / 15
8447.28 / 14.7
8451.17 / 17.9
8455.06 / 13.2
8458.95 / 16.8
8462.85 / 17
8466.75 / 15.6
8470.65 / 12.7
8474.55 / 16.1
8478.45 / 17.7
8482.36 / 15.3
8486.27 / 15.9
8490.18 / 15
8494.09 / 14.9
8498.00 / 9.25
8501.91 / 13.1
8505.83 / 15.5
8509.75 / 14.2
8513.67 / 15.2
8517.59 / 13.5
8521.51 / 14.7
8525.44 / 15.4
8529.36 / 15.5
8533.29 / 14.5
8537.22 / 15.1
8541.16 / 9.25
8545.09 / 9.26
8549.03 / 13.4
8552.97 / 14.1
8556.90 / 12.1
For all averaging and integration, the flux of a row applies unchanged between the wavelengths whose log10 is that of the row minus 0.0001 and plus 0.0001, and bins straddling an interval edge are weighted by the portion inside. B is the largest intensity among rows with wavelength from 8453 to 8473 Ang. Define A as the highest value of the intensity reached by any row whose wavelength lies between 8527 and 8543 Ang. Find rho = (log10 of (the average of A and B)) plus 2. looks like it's 3.21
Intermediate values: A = 15.5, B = 17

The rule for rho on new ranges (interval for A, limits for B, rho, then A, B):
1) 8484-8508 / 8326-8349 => 3.21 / 15.9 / 16.5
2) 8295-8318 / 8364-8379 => 3.22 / 16.4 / 17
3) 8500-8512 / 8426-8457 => 3.22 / 15.5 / 17.9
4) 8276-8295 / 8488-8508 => 3.22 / 18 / 15.5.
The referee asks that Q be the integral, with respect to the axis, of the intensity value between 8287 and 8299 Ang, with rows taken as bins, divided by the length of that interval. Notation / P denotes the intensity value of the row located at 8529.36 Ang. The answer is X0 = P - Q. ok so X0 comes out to -1.1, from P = 15.5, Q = 16.6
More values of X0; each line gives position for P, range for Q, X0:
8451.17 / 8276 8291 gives 2.7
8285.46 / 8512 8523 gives -3.2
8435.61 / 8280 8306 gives -0.4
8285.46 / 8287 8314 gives -4.8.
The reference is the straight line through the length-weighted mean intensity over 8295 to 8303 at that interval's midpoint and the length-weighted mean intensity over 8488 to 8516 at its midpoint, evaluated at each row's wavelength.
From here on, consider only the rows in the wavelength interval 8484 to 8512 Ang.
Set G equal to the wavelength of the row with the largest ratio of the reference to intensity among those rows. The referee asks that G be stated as 8498.00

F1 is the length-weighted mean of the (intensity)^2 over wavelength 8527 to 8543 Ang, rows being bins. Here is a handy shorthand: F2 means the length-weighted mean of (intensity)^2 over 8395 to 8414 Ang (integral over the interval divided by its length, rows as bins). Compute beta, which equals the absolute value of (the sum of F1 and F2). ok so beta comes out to 382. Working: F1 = 193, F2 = 189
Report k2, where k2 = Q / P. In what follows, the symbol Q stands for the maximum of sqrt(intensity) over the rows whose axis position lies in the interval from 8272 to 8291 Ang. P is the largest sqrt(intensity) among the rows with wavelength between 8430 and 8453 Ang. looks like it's 1.003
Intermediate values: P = 4.23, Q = 4.24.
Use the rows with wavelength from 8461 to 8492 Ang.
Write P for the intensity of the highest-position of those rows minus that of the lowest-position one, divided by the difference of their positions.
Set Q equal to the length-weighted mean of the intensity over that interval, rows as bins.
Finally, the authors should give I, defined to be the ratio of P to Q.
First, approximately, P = -0.07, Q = 15.7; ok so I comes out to -0.005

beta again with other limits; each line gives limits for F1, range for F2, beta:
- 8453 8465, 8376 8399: 459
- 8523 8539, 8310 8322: 466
